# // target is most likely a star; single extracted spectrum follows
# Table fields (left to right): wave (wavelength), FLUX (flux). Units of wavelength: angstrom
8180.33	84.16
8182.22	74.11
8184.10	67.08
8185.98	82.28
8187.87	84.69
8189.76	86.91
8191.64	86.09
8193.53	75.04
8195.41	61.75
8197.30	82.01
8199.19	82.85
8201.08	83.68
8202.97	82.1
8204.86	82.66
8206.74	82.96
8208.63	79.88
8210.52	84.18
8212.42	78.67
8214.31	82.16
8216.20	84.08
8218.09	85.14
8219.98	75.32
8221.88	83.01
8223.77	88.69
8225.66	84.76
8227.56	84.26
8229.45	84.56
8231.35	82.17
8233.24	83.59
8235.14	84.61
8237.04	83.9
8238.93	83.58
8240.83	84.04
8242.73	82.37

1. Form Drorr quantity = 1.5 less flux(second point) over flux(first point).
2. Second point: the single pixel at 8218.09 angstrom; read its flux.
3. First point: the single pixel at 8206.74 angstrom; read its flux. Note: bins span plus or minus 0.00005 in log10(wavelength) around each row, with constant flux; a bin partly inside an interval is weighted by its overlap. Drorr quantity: 0.47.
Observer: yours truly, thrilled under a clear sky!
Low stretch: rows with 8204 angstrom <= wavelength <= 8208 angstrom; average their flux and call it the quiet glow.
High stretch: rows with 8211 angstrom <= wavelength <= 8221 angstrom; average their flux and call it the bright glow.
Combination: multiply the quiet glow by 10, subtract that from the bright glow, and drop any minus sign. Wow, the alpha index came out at 747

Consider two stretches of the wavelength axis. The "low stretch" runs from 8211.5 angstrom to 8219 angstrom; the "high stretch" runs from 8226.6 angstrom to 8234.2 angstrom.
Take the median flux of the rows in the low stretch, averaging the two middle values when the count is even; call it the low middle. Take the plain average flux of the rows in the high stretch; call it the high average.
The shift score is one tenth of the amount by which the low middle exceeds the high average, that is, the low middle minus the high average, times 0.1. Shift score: -0.05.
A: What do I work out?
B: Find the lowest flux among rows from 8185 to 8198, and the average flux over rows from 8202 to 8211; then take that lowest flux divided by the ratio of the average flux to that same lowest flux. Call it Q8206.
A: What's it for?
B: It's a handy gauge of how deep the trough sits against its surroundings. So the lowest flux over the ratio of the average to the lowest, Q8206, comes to 46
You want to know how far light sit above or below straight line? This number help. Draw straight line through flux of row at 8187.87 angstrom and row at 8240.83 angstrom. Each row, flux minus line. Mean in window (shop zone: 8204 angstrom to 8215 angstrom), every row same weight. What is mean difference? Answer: -2.7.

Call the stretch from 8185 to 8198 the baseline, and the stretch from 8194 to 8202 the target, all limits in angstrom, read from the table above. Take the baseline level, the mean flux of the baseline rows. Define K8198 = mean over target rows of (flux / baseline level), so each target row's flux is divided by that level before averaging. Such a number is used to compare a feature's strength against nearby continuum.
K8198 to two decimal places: 0.97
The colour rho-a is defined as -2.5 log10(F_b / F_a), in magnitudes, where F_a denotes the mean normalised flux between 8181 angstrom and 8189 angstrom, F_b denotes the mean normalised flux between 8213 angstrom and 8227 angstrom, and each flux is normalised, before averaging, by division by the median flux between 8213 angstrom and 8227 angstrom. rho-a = -0.08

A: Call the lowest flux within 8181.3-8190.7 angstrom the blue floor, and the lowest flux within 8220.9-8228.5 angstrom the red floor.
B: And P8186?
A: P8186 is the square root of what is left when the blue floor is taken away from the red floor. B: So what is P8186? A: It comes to 4.0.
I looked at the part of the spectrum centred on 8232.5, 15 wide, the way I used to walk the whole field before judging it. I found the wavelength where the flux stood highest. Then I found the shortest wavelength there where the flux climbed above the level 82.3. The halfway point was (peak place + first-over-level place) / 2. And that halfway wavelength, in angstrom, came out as 8225.7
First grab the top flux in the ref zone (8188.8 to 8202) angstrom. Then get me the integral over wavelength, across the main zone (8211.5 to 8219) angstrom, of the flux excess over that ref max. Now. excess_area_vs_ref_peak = -33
